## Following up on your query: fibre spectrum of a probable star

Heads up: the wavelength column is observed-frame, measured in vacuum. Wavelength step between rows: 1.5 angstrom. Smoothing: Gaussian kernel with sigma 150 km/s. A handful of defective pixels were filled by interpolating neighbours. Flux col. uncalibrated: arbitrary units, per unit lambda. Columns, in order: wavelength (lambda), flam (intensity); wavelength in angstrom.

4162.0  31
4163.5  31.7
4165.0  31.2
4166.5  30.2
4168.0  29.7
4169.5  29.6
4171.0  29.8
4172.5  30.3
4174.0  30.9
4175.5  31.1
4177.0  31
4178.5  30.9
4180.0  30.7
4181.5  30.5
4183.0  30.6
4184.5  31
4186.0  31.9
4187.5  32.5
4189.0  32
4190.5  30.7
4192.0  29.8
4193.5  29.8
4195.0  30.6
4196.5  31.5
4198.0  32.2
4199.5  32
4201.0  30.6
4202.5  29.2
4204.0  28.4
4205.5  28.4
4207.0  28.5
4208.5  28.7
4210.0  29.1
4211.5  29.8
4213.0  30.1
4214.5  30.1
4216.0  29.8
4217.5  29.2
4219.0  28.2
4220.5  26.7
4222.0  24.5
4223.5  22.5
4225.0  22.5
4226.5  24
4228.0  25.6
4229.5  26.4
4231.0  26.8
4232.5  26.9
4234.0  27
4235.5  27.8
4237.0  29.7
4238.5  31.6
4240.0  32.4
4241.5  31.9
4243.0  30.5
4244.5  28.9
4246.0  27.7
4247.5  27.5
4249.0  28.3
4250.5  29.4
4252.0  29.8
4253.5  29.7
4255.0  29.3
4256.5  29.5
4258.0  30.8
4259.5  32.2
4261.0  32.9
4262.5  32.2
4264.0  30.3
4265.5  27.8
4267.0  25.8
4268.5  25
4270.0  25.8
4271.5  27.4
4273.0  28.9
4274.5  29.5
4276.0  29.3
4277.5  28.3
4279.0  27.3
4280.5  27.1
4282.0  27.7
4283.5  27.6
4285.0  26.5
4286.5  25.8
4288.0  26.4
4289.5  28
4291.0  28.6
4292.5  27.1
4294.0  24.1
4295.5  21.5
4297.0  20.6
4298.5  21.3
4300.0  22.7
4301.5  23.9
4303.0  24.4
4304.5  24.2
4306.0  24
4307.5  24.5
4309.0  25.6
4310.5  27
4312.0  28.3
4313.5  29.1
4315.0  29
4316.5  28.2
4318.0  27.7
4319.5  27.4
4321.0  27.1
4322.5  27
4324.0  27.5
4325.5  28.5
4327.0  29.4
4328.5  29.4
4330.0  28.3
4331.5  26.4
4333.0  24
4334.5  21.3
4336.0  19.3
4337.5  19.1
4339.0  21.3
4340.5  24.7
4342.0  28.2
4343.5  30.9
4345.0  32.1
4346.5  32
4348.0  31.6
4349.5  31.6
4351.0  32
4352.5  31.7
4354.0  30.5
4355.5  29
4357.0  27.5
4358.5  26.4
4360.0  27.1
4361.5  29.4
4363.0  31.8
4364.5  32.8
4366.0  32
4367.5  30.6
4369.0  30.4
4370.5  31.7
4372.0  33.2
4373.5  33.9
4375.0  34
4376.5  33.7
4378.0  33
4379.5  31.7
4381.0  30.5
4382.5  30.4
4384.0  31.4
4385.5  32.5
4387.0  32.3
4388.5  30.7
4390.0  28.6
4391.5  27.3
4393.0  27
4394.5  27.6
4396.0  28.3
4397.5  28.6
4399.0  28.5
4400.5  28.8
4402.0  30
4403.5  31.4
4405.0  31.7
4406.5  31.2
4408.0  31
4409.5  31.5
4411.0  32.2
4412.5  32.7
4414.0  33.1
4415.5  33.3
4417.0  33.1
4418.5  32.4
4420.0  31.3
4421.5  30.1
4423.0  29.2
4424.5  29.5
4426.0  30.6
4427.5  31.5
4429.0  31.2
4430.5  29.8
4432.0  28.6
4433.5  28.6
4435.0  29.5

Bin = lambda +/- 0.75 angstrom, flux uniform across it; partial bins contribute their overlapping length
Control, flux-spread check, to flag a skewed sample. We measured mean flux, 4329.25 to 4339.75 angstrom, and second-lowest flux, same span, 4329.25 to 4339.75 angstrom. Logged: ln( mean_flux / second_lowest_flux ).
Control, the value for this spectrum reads 0.17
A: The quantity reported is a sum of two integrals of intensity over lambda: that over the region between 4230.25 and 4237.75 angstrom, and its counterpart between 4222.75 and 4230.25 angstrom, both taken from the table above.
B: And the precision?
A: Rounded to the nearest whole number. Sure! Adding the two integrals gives 389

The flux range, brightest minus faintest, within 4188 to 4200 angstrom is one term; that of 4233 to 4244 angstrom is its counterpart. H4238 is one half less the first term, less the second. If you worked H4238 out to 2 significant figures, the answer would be -7.3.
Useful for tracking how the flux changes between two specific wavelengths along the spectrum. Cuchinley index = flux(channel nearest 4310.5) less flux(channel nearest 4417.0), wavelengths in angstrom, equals -6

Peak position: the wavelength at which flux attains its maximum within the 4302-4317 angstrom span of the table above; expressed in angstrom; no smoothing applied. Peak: 4313.5 angstrom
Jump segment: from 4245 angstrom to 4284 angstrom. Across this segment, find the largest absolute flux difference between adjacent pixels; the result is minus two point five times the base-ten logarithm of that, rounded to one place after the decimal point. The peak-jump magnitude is -1.0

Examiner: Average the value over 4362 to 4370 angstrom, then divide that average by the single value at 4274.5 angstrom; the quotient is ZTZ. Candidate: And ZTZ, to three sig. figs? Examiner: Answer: 1.07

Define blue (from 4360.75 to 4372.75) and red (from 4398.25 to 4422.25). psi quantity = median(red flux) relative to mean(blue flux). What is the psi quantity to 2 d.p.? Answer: 1.00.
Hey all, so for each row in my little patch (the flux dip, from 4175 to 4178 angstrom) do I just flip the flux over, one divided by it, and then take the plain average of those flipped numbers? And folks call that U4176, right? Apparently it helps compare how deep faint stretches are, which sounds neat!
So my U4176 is 0.0322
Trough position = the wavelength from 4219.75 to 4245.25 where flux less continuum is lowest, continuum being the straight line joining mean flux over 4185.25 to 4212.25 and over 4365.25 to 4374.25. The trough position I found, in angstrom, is 4225.0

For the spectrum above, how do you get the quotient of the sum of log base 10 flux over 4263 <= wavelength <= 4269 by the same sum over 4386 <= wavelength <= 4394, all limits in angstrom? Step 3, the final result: 0.8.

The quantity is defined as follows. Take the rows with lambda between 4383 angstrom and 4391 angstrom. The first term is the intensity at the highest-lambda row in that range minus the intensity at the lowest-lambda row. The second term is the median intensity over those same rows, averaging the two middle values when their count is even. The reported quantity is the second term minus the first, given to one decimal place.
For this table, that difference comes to 34.2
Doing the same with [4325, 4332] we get 30.6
